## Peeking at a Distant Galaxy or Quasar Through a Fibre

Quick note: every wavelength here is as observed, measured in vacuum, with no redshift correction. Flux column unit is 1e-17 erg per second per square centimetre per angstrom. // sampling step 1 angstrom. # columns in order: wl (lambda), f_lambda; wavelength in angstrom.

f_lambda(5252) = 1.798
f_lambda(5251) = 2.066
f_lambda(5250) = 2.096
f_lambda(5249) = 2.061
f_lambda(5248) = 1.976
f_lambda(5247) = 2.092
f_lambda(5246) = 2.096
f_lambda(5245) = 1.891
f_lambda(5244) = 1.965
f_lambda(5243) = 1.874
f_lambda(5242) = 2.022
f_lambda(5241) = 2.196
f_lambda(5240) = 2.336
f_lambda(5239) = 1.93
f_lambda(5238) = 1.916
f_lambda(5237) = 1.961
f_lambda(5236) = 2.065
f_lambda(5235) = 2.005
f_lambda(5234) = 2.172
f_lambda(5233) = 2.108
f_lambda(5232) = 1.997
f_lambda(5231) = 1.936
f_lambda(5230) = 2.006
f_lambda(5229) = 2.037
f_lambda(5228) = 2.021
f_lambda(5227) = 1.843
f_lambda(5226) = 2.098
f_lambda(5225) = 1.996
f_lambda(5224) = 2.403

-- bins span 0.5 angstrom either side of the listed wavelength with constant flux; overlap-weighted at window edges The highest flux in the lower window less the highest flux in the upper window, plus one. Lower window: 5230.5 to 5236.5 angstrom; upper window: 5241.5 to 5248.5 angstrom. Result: 1.08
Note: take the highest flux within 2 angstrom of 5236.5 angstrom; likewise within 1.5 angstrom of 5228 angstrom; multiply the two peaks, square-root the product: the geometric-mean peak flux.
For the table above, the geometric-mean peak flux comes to 2.051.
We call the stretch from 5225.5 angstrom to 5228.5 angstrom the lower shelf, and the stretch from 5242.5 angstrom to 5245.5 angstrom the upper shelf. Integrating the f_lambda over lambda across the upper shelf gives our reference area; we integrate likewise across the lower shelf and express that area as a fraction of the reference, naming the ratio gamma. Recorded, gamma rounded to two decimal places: 1.04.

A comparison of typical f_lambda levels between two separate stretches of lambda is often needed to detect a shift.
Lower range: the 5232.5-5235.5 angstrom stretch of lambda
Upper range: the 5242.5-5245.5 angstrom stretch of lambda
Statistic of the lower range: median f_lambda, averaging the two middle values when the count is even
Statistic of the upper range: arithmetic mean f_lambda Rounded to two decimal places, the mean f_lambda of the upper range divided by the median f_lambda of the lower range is 0.91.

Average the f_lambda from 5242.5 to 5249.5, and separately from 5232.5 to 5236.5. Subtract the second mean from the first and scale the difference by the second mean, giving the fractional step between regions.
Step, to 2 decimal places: -0.04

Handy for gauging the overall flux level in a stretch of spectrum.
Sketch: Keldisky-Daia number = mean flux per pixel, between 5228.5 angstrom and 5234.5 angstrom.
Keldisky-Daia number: 2.04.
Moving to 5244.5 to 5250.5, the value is 2.04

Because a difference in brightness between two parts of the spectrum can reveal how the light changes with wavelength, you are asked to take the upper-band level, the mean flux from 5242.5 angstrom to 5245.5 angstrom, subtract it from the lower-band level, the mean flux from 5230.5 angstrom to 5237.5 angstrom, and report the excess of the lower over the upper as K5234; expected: 0.12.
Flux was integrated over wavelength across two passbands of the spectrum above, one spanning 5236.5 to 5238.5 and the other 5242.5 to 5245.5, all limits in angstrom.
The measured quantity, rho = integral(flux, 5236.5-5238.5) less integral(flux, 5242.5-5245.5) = -1.9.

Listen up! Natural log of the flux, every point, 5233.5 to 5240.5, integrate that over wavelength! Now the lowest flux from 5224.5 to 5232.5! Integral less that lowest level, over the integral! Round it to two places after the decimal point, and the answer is 0.63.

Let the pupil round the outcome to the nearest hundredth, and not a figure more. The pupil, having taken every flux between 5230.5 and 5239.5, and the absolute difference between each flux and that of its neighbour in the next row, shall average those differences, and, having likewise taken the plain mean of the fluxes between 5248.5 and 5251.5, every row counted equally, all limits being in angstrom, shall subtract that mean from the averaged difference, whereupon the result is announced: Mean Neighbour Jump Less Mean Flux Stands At -2.00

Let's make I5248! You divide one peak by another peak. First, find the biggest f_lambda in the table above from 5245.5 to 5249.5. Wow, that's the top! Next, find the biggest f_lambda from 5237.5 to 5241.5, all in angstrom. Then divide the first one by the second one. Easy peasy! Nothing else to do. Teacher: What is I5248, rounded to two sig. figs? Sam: 0.90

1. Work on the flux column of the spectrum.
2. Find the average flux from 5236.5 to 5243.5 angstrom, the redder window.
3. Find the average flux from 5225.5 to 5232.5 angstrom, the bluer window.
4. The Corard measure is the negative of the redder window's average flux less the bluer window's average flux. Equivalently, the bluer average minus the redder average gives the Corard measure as -0.042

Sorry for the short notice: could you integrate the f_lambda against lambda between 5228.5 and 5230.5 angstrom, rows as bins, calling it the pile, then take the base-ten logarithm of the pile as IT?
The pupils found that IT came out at 0.607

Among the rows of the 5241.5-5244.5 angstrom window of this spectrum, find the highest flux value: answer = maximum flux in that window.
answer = 2.022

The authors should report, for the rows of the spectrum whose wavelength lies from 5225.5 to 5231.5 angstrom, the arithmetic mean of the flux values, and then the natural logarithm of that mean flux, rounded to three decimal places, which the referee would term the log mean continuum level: 0.688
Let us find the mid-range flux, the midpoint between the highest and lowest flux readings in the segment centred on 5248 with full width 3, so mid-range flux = 2.03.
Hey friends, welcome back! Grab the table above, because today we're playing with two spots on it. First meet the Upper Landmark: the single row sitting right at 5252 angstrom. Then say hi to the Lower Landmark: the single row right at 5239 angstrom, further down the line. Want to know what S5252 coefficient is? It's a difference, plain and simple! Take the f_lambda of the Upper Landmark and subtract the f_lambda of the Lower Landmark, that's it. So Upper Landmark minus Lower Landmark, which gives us -0.13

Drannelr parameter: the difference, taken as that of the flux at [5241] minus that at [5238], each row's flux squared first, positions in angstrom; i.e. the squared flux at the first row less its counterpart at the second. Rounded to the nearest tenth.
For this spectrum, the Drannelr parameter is 1.2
